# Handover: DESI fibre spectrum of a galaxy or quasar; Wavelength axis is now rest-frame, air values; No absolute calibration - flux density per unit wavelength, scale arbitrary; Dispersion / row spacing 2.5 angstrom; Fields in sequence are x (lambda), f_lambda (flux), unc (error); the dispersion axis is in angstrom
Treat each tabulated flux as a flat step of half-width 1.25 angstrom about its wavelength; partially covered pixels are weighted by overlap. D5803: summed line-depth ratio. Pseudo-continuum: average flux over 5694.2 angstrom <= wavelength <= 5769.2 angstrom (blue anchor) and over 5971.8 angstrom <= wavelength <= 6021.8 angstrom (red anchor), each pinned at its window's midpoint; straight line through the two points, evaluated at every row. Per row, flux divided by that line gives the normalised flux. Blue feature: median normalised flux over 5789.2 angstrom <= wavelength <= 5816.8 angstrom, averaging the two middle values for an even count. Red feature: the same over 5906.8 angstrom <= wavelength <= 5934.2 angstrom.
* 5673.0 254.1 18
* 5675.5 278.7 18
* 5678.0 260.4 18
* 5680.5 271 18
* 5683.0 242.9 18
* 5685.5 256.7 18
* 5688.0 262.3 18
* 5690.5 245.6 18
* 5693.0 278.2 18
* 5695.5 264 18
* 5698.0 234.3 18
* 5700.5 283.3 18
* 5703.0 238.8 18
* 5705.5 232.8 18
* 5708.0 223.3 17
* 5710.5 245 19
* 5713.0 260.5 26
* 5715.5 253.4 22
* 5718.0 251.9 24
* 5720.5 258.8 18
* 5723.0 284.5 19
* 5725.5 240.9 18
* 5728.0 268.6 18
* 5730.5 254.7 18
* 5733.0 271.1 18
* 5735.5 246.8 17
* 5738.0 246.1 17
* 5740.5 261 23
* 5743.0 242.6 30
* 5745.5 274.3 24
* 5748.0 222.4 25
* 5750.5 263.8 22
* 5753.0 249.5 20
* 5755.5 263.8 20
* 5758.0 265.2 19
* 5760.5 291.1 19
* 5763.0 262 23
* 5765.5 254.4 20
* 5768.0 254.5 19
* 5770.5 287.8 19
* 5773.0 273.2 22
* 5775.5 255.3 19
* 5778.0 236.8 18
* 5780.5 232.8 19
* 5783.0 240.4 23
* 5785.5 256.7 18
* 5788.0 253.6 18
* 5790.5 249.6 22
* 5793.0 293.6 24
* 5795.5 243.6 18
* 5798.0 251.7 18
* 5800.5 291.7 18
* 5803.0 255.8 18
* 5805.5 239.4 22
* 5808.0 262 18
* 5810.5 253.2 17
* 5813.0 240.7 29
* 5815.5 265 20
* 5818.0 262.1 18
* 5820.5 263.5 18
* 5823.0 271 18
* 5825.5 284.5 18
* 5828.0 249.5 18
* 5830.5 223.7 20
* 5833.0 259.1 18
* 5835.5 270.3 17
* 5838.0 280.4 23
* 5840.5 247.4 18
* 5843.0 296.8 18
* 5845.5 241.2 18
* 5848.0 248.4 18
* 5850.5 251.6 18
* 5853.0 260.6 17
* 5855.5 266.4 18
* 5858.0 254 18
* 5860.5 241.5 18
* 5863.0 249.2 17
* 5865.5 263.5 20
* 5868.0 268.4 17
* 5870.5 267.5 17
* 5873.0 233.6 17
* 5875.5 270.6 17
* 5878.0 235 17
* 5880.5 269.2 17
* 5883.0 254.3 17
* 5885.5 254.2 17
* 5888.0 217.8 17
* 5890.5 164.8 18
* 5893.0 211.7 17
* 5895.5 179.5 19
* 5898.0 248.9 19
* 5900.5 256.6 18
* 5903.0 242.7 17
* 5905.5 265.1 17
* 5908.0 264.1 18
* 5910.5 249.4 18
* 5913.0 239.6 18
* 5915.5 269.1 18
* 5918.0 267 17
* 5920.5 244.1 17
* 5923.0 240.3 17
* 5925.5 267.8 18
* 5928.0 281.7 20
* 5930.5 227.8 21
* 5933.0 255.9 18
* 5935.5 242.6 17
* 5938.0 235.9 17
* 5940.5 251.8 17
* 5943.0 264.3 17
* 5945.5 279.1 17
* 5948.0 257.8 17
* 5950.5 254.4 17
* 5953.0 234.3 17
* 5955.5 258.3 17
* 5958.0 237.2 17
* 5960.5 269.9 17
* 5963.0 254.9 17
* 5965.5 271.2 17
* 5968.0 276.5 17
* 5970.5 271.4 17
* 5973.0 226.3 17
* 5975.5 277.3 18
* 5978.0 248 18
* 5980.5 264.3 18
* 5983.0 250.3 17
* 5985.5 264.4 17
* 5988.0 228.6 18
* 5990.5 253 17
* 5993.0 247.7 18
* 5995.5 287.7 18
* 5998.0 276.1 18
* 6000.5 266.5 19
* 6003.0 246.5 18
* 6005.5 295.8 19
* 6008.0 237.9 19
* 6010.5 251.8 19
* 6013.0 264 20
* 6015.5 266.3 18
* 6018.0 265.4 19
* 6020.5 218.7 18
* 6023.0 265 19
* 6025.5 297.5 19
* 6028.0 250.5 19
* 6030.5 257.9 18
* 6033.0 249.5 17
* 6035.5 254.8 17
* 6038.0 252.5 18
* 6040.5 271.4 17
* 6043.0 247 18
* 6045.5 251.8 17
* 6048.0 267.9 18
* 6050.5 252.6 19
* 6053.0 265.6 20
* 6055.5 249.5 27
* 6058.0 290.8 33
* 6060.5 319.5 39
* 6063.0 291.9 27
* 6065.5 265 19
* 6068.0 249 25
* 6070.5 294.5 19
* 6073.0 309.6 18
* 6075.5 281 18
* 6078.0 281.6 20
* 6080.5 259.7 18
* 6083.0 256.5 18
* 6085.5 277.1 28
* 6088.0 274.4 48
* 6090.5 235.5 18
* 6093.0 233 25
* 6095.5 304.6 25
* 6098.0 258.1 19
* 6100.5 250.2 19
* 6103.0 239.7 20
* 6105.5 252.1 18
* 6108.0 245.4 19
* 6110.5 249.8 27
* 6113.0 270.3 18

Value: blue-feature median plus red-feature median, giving 1.99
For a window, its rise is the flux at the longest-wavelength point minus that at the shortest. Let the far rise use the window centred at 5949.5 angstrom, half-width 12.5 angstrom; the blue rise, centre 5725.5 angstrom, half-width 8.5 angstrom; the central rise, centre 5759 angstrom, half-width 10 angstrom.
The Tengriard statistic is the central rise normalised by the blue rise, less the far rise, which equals -34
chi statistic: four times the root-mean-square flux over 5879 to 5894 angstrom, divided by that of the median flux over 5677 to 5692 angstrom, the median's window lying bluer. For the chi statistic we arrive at 3.58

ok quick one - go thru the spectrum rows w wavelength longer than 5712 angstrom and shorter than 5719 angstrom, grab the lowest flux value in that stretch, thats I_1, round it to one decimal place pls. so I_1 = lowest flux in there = 251.9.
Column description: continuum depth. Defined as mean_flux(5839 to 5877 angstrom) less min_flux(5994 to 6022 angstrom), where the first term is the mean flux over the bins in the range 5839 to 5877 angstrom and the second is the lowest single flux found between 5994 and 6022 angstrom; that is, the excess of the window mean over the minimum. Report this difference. 39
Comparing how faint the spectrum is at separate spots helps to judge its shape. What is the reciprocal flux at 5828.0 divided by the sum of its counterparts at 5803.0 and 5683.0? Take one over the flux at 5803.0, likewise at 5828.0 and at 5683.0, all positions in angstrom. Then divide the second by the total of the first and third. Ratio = 0.499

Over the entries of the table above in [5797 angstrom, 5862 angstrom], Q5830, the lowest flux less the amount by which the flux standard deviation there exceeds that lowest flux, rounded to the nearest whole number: 431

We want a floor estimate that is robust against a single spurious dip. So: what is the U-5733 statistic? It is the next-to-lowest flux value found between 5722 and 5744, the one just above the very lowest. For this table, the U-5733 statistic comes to 242.6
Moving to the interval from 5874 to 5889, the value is 235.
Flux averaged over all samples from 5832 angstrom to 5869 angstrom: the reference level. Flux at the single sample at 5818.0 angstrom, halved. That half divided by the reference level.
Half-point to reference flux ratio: 0.504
